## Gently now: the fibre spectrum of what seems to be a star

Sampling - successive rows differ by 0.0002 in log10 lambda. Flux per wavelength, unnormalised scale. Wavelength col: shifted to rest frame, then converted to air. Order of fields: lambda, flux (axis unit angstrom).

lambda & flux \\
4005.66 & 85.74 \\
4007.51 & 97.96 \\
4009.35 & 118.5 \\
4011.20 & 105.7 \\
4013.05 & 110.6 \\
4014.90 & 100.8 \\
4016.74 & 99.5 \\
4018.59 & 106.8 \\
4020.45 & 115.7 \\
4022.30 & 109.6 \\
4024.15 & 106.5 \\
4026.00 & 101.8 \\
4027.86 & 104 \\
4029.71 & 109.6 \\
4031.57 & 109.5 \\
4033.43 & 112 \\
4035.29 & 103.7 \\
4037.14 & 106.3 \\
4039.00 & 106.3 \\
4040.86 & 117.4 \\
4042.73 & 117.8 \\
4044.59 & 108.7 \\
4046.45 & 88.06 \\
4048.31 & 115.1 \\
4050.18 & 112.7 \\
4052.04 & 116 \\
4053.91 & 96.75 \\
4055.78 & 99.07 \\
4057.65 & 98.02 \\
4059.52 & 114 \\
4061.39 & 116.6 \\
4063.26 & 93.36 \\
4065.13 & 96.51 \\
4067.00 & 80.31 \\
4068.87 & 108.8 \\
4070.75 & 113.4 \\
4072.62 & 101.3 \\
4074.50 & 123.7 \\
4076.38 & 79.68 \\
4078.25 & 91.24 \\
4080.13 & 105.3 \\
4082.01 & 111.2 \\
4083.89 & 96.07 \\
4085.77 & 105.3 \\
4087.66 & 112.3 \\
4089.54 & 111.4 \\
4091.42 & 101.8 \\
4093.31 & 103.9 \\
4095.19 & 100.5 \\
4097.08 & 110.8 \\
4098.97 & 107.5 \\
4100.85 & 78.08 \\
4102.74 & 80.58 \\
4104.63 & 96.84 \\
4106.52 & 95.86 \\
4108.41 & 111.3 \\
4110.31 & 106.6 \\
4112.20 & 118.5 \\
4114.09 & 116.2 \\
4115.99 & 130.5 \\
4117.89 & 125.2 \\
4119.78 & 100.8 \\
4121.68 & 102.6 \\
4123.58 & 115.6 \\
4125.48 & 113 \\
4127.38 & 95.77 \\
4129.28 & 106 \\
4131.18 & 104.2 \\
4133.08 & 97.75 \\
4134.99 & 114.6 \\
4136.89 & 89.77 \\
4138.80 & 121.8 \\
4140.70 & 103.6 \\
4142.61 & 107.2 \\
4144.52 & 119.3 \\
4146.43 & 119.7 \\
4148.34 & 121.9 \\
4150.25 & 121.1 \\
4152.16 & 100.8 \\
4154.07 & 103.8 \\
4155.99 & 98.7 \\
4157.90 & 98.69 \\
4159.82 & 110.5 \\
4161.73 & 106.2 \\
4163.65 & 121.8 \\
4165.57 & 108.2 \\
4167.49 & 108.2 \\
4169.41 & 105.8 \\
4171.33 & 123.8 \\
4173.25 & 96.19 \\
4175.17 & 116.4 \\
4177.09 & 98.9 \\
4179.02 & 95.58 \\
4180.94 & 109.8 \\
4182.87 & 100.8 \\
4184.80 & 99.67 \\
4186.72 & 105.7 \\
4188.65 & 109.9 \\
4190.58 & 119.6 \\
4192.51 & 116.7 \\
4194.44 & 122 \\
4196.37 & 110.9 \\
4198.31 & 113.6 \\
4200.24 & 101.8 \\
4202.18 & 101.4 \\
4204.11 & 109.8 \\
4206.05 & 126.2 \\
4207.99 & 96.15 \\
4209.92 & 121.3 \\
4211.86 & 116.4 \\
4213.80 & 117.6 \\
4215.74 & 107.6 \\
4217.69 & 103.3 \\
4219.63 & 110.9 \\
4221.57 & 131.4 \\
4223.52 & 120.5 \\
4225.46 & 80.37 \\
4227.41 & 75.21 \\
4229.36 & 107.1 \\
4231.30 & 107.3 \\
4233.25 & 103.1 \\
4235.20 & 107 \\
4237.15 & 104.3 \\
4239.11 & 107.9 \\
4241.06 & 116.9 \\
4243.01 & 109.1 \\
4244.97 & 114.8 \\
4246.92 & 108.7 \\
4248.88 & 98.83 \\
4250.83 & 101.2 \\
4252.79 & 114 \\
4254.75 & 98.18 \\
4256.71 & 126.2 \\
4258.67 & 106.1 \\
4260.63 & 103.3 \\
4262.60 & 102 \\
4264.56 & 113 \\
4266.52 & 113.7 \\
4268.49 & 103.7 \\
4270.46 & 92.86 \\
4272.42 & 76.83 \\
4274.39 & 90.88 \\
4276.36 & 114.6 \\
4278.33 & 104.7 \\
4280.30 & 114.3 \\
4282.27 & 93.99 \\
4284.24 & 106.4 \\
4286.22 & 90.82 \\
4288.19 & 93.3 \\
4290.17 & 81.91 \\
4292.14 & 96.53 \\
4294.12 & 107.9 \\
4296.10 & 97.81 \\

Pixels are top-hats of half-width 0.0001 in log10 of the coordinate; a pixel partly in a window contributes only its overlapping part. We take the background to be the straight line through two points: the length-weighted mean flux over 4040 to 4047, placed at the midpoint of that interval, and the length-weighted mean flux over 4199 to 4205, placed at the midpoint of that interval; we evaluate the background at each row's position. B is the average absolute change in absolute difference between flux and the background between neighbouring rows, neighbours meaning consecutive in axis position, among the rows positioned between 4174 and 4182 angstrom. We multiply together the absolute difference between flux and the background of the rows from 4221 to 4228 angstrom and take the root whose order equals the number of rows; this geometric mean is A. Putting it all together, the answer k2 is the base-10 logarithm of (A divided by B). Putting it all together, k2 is 0.7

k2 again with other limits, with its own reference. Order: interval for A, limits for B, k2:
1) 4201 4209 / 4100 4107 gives 0.1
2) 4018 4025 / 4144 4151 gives 0.1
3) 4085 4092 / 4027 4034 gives 0.2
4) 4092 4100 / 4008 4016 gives -0.6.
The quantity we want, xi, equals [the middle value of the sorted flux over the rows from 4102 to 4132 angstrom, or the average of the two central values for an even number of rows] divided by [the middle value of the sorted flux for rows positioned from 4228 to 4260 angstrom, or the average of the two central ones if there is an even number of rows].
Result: 0.99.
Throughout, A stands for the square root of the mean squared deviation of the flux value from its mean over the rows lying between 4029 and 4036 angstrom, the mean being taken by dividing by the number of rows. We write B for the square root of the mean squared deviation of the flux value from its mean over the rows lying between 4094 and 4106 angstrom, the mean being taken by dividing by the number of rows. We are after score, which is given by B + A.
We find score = 16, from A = 3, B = 12.5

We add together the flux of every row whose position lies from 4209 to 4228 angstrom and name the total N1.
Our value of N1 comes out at 1085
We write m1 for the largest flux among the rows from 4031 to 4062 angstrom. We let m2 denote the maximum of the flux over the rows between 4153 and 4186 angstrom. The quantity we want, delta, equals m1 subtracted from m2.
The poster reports 6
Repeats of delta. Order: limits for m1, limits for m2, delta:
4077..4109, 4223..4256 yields 8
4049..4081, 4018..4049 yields -6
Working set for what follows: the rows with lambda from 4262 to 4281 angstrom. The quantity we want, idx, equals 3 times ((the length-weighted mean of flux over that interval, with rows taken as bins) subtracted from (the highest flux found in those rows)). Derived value 36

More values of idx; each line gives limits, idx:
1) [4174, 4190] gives 35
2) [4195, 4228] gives 67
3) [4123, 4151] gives 36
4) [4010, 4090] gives 54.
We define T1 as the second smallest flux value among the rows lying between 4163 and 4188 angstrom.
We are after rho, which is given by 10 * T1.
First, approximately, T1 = 96.19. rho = 962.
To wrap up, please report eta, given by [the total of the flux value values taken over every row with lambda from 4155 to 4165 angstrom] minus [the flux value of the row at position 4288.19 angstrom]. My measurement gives 443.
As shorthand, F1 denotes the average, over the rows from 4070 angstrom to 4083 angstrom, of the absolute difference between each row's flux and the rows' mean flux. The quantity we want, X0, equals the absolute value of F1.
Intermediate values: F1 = 11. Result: 11.1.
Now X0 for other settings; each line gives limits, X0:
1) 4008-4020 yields 5.0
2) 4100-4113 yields 11.9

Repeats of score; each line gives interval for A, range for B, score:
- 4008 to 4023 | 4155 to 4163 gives 11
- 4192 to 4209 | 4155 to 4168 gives 17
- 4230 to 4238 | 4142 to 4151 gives 7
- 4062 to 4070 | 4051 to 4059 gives 18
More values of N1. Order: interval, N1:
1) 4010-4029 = 1061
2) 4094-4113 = 1007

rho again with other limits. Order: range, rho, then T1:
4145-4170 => 987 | 98.7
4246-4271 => 982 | 98.18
